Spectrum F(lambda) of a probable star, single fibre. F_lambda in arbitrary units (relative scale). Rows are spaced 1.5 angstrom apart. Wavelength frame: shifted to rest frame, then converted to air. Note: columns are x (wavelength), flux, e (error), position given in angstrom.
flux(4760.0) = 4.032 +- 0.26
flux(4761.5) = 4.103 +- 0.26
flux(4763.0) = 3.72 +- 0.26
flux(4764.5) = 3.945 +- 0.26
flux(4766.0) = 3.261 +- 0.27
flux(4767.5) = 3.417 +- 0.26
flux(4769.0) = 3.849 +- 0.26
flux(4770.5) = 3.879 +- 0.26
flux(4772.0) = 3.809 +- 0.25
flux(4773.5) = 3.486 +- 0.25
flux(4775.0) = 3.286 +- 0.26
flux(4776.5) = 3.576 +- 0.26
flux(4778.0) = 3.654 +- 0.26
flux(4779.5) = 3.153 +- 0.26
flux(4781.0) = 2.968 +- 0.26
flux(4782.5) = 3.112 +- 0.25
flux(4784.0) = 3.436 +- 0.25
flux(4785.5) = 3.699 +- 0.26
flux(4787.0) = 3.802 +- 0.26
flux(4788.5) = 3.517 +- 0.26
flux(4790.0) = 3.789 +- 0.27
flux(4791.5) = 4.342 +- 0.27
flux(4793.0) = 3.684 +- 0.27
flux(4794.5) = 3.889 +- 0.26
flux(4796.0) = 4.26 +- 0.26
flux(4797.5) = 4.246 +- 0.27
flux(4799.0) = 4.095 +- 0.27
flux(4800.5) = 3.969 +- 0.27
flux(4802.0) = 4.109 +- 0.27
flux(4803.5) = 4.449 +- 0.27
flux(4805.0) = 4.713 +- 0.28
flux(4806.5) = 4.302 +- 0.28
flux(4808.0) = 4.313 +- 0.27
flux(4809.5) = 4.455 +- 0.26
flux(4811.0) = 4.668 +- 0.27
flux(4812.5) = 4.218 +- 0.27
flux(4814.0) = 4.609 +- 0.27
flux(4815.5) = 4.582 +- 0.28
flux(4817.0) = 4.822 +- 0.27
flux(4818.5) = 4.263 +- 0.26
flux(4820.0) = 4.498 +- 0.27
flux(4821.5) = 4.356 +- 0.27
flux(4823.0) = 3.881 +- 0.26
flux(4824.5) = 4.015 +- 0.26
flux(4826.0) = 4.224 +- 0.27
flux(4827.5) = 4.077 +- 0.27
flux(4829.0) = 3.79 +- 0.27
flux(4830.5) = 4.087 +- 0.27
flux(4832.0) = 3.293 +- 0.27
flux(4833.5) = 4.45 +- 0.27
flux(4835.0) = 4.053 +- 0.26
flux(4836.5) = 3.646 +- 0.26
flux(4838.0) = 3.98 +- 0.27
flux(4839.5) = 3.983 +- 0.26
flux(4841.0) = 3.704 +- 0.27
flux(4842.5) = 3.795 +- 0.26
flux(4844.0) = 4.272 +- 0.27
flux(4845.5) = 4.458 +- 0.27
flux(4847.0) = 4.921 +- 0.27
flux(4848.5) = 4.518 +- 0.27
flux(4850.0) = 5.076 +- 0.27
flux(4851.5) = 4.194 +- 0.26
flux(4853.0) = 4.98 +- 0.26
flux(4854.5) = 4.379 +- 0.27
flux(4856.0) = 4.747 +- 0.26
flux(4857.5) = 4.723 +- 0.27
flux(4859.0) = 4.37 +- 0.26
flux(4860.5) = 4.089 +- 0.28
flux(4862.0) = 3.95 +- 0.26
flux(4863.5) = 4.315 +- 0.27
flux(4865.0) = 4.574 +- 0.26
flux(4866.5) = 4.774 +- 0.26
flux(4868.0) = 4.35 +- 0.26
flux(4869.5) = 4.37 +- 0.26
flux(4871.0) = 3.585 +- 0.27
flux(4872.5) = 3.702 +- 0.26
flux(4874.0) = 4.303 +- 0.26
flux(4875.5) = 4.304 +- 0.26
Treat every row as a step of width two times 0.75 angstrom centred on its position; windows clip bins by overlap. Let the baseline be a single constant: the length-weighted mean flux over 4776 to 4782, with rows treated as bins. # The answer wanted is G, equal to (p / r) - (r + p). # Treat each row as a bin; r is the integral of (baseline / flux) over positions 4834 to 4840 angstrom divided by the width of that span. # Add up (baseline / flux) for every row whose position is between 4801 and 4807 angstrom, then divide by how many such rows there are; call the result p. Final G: -0.71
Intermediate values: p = 0.757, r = 0.85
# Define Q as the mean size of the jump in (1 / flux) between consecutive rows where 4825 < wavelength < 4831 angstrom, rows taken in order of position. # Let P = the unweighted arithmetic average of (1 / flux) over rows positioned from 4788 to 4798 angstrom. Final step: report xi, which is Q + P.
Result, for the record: 0.27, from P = 0.254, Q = 0.0154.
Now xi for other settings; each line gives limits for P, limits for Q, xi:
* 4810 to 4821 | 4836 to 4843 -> 0.23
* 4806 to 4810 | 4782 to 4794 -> 0.25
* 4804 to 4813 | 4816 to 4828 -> 0.24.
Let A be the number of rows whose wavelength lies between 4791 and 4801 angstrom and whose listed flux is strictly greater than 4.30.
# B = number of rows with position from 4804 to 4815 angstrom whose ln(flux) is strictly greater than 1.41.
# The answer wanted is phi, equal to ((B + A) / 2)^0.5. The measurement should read 2.0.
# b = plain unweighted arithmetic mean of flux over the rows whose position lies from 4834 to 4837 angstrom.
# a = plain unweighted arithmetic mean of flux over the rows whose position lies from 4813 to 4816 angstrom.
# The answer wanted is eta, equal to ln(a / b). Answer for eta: 0.18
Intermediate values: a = 4.6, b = 3.85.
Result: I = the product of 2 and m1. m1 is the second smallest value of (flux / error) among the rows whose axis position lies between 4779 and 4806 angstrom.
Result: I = 24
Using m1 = 12.1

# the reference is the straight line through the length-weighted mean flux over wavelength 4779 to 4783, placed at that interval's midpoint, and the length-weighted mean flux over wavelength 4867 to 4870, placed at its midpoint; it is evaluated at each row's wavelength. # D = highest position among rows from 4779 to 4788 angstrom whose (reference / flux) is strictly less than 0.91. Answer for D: 4787.0 angstrom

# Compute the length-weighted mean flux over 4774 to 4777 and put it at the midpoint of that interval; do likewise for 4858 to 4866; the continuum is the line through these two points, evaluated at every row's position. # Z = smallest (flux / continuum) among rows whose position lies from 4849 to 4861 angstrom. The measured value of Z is 0.96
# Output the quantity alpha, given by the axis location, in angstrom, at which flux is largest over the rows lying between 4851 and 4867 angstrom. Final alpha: 4853.0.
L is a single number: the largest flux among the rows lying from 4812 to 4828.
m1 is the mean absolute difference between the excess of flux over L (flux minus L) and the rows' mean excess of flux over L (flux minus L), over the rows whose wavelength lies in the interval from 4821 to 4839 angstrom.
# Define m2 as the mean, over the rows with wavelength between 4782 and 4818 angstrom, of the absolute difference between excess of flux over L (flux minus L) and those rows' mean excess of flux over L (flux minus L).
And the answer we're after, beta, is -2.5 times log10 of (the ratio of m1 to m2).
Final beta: 0.5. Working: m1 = 0.22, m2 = 0.359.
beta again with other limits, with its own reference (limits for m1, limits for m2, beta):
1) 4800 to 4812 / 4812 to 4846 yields 0.4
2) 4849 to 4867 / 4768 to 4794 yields -0.2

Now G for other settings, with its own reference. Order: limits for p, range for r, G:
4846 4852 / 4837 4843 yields -0.75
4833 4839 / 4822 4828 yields -0.63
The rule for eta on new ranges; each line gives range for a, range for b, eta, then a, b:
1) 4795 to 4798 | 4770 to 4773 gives 0.10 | 4.3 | 3.84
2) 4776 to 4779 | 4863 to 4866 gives -0.21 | 3.6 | 4.44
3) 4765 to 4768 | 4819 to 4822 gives -0.28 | 3.3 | 4.43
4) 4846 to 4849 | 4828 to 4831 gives 0.18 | 4.7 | 3.94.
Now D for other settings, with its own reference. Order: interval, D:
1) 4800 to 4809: 4808.0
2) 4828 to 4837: 4833.5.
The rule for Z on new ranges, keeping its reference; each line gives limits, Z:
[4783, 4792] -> 0.98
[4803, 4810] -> 1.15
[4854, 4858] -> 1.04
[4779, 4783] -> 0.85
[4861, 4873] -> 0.82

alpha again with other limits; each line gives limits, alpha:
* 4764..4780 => 4764.5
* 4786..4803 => 4791.5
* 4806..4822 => 4817.0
